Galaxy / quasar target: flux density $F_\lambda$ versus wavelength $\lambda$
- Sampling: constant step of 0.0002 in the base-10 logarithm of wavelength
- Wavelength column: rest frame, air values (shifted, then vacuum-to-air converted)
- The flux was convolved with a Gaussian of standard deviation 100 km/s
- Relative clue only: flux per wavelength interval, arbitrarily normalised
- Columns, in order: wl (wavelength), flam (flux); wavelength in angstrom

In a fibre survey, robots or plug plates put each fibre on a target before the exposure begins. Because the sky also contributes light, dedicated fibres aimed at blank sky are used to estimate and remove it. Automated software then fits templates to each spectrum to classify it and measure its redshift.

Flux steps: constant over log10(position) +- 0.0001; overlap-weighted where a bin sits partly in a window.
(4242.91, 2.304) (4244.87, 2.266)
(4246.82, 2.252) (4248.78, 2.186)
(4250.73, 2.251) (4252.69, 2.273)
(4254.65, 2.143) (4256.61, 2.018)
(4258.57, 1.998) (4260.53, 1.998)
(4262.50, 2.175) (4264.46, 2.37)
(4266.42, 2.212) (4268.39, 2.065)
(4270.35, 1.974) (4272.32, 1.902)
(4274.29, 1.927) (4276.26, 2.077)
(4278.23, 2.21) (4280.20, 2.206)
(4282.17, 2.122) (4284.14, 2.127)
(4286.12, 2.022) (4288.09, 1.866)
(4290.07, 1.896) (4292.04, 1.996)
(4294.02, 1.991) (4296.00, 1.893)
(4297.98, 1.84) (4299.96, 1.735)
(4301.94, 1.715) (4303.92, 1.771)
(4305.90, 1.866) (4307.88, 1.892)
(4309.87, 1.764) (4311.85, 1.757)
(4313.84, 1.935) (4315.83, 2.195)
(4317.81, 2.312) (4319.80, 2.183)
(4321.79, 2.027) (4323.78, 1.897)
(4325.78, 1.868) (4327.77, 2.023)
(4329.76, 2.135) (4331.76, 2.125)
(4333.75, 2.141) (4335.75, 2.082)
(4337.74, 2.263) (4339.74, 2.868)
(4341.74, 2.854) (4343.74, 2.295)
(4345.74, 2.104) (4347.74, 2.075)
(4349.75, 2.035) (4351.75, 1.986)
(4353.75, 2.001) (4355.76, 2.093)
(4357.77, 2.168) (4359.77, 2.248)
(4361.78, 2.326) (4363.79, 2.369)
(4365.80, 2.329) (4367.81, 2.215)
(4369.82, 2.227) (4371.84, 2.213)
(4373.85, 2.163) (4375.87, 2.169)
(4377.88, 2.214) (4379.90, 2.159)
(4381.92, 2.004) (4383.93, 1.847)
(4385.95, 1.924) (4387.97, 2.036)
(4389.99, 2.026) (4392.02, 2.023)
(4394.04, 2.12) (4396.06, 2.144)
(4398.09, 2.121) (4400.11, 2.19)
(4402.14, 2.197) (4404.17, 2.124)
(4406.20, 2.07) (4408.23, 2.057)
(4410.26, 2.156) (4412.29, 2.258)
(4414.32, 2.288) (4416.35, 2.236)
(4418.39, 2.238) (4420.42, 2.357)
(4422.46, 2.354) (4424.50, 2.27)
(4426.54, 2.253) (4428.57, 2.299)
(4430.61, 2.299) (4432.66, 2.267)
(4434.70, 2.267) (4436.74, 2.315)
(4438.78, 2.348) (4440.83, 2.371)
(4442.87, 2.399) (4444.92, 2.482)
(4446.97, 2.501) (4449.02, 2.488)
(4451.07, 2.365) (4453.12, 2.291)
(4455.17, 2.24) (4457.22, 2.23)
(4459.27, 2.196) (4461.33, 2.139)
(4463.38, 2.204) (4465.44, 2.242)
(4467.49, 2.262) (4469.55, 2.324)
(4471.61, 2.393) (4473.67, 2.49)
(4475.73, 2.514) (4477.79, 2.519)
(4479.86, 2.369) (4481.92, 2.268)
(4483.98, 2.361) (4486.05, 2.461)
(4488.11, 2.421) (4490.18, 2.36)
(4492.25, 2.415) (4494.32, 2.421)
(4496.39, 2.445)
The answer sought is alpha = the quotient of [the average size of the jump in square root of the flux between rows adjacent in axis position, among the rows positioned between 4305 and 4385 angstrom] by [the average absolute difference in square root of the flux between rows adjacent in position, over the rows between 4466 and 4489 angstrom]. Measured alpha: 1.5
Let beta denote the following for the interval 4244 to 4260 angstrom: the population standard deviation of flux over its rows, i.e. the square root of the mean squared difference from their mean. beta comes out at 0.10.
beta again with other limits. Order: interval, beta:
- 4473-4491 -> 0.08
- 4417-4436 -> 0.04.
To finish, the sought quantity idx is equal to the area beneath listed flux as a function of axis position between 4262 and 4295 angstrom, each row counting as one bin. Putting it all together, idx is 68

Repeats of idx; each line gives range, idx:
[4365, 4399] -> 72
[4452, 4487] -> 81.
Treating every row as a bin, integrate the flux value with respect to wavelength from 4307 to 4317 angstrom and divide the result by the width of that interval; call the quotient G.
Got 1.92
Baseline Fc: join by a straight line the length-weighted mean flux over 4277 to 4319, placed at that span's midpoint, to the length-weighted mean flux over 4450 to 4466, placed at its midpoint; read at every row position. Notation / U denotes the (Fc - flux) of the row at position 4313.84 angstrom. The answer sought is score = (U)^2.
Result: 0.003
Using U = 0.05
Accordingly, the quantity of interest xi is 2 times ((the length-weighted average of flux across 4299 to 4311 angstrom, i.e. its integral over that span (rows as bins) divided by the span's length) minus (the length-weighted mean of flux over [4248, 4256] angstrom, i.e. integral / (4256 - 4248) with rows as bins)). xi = -0.8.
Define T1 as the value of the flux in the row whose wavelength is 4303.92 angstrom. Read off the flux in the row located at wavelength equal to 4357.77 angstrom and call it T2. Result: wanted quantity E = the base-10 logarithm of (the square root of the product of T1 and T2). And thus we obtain 0.292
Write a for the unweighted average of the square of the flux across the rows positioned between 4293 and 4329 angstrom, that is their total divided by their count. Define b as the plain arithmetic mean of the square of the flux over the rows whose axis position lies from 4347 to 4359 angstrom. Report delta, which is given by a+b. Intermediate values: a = 3.74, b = 4.25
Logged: 7.98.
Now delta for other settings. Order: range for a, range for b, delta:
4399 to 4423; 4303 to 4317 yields 8.46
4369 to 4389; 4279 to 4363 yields 8.73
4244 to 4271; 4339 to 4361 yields 9.81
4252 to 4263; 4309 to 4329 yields 8.44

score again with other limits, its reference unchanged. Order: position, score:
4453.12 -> 0.004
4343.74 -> 0.065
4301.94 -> 0.063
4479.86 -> 0.008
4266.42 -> 0.095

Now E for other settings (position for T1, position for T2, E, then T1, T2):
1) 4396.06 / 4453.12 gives 0.346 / 2.144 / 2.291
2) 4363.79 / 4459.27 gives 0.358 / 2.369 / 2.196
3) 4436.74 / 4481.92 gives 0.360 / 2.315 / 2.268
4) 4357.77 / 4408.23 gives 0.325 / 2.168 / 2.057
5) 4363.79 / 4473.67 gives 0.385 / 2.369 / 2.49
